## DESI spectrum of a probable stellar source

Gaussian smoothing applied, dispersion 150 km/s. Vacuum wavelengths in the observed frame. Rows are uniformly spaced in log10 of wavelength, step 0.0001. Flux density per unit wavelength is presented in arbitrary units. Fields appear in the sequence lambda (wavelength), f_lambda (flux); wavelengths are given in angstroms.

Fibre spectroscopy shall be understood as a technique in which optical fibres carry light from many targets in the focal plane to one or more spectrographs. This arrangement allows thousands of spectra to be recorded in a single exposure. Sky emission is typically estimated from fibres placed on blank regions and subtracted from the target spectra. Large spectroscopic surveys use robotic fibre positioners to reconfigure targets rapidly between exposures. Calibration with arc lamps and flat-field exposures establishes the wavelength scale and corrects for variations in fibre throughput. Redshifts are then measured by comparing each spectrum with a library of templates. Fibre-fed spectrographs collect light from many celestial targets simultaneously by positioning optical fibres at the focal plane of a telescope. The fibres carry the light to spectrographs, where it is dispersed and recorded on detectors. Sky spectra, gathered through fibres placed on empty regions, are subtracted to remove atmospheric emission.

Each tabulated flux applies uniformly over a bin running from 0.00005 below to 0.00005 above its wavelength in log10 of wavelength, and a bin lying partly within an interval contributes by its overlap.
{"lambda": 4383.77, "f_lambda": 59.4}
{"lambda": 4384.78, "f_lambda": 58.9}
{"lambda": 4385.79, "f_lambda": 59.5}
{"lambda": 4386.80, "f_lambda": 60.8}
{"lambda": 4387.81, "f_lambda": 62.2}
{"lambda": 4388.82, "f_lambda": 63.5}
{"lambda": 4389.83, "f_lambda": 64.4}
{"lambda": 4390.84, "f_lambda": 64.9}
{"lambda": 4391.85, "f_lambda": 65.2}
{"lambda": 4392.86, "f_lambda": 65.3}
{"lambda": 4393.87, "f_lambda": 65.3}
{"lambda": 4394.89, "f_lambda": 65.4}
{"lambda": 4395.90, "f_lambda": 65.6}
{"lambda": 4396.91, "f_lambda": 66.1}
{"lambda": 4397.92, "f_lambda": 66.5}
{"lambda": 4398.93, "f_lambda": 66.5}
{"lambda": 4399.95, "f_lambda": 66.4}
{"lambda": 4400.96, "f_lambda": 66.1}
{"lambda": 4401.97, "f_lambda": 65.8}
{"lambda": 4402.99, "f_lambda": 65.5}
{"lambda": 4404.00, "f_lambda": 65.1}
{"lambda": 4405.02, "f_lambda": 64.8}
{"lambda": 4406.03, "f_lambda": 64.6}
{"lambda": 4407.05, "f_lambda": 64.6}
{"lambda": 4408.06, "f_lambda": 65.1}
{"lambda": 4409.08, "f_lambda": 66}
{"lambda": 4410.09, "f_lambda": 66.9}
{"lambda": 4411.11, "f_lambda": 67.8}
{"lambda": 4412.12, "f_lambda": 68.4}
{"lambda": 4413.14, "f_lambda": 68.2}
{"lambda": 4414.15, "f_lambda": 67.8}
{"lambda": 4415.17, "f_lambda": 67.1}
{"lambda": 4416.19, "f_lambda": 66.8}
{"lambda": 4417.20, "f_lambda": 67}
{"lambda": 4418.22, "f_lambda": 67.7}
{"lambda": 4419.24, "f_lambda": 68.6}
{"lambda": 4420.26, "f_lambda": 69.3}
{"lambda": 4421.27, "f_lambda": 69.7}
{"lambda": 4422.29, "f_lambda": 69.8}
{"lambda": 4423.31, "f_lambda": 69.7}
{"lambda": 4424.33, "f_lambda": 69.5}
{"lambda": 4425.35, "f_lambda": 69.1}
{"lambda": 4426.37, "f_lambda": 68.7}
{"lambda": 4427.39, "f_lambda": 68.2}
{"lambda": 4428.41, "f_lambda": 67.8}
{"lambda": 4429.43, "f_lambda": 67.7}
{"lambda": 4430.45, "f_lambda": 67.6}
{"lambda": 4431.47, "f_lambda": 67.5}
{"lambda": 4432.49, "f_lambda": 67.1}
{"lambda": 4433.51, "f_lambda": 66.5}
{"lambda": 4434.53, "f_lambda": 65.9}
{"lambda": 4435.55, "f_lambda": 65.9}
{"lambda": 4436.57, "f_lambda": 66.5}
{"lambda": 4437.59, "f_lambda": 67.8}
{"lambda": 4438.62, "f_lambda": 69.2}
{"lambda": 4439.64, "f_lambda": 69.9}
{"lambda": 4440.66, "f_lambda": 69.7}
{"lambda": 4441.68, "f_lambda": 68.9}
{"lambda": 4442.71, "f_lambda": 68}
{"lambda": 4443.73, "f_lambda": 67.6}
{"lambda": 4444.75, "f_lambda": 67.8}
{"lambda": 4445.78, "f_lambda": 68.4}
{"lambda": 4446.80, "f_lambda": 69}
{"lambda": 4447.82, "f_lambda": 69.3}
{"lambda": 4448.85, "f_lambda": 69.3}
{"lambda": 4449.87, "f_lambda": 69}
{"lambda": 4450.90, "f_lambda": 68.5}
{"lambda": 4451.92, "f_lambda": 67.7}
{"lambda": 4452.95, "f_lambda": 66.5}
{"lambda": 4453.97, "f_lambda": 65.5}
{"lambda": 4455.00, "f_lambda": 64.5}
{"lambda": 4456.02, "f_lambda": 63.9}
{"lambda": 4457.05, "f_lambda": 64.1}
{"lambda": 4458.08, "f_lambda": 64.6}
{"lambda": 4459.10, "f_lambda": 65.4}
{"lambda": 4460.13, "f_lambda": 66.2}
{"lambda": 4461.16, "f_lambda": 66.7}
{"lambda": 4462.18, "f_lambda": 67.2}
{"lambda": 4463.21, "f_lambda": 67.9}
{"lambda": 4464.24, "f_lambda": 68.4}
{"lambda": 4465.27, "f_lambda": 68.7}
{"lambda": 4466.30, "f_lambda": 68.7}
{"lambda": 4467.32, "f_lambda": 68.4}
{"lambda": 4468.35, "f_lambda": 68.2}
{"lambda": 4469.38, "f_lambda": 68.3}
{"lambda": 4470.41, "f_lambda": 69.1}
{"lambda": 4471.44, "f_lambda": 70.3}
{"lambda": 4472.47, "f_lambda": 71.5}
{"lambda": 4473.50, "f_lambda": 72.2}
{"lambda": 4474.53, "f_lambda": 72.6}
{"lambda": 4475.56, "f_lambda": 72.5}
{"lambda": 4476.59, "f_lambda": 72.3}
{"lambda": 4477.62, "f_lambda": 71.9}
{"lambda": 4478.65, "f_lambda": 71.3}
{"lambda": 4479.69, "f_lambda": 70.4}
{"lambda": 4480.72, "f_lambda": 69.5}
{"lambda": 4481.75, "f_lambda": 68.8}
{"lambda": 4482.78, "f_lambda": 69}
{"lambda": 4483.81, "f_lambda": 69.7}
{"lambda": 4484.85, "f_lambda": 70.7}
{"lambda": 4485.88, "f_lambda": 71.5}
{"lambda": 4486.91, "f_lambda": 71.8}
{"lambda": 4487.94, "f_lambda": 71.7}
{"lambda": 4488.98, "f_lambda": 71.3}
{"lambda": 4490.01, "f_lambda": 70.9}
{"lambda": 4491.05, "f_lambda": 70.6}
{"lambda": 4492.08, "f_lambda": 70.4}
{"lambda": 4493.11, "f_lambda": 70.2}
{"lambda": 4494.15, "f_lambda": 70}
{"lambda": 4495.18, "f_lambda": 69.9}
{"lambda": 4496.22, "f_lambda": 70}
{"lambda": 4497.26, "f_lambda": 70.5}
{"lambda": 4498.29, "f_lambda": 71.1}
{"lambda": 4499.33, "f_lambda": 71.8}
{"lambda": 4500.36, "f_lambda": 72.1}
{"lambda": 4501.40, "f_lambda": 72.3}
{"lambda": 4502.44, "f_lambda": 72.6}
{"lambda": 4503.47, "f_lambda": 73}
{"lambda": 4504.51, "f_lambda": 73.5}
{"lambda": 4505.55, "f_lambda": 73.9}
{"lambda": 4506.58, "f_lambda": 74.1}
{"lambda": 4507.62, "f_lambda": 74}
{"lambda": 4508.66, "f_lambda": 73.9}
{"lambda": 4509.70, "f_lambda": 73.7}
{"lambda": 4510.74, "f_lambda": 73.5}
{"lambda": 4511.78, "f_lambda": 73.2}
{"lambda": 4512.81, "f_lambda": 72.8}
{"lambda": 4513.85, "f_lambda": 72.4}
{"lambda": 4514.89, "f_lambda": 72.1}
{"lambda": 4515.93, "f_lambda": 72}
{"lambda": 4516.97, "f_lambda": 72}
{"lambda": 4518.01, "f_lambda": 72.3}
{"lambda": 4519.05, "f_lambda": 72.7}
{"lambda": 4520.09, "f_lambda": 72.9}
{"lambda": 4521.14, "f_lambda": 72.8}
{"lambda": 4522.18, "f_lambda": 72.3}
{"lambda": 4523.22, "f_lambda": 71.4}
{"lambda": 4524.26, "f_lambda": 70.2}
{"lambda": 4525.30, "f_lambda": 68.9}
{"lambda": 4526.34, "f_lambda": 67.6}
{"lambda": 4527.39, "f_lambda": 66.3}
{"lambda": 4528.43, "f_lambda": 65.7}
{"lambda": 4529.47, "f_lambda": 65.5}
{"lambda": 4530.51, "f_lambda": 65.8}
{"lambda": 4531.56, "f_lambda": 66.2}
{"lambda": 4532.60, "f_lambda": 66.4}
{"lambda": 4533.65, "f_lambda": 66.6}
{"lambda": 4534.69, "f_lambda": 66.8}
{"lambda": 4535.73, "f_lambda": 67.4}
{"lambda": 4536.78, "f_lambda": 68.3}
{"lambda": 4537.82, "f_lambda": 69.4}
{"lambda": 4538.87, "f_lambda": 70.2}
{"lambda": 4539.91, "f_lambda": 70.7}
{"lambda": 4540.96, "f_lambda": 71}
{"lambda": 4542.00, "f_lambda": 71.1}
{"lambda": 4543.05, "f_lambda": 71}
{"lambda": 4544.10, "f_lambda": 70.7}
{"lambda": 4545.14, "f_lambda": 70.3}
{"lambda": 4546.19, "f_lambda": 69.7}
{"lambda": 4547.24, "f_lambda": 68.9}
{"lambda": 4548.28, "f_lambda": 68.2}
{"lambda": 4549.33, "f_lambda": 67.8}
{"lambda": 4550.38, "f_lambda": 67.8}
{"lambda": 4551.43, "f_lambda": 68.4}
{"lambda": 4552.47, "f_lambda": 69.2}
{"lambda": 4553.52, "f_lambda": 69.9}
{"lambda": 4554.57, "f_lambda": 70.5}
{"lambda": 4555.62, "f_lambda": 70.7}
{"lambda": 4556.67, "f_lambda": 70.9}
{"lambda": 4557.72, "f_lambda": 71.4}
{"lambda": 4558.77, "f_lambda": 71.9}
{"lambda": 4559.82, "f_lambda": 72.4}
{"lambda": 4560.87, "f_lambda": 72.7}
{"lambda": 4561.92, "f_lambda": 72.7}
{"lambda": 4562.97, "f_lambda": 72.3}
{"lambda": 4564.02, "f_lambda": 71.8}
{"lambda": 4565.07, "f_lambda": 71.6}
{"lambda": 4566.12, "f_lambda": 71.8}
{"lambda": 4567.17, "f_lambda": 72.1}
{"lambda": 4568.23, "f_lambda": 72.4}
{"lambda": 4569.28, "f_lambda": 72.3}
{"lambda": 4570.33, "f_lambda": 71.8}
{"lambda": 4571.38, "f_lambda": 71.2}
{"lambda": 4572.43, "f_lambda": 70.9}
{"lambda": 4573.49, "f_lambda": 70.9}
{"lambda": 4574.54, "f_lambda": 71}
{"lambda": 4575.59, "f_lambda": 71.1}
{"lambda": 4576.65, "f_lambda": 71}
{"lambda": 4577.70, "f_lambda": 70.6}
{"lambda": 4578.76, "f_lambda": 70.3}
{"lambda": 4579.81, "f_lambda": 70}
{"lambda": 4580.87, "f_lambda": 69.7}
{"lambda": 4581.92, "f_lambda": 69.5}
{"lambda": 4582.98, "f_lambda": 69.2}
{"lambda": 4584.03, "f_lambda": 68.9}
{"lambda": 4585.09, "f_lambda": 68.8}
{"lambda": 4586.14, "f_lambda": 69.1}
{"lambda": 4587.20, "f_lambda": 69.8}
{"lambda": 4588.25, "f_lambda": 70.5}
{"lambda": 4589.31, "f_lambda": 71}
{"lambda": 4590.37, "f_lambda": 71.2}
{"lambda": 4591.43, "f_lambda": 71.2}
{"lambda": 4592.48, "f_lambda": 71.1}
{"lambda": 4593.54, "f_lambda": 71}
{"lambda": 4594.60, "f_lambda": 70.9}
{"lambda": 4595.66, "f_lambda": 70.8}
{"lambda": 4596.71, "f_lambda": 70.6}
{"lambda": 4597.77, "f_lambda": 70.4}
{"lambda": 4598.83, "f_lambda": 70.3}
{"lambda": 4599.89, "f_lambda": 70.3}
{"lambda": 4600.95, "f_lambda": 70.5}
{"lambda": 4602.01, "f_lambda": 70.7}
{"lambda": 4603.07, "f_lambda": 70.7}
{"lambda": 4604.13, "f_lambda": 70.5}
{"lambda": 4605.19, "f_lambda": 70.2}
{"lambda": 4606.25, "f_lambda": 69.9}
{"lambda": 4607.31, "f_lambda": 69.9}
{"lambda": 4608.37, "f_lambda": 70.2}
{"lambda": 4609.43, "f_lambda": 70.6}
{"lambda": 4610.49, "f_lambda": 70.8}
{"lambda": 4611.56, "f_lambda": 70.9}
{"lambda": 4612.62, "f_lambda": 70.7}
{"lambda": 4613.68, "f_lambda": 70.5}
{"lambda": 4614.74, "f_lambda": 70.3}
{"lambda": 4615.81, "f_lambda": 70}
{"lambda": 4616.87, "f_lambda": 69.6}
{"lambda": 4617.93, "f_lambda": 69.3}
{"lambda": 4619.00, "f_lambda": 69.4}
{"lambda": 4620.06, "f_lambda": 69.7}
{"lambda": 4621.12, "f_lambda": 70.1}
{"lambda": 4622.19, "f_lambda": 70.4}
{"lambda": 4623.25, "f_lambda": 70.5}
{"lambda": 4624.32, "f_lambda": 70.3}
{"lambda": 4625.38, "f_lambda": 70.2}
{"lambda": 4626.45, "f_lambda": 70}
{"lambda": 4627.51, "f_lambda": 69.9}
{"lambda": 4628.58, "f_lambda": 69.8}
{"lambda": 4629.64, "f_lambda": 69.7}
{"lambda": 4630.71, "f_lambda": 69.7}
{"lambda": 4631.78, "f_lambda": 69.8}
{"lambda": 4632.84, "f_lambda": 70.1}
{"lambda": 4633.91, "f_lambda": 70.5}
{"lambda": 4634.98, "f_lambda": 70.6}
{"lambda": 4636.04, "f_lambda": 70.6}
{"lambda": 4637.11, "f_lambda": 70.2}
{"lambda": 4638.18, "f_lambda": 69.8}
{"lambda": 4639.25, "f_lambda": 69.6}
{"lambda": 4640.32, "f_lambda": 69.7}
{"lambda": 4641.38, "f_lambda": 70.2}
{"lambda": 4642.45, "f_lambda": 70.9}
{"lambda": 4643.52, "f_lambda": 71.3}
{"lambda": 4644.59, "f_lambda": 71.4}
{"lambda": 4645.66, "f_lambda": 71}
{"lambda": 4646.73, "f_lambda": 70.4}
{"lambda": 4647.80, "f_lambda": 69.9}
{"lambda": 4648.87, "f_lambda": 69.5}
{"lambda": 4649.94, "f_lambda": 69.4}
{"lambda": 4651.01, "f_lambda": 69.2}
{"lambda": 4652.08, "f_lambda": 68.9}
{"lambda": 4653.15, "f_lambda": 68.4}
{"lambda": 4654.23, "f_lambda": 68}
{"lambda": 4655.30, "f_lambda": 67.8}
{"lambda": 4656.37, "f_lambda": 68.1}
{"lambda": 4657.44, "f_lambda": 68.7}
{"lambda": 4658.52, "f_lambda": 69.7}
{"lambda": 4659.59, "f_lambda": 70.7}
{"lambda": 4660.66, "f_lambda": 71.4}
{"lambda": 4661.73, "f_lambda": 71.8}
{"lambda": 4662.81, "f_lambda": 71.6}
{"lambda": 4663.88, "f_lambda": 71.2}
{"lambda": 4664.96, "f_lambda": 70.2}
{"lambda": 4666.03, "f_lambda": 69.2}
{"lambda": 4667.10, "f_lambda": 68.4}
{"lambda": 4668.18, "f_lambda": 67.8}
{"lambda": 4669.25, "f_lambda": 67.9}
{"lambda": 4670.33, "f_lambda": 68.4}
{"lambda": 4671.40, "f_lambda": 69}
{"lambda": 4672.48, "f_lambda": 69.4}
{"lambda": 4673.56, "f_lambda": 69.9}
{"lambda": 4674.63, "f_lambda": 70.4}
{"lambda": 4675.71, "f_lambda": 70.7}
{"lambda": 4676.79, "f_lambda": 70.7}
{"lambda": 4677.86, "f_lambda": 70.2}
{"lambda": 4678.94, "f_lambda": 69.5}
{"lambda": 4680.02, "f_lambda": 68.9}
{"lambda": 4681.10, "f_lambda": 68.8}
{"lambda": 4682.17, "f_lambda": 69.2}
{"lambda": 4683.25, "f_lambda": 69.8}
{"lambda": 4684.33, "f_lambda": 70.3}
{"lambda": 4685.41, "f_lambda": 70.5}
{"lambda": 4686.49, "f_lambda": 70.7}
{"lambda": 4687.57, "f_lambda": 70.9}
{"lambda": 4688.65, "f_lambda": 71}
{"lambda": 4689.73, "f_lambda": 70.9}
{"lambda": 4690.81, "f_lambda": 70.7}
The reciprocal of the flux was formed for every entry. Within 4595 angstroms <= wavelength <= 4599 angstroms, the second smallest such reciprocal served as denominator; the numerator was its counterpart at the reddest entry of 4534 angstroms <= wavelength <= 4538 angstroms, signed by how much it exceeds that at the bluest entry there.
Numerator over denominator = -0.040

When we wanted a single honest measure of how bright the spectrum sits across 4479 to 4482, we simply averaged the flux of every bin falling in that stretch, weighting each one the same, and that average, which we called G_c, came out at 70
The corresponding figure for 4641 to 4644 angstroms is 71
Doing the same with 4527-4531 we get 66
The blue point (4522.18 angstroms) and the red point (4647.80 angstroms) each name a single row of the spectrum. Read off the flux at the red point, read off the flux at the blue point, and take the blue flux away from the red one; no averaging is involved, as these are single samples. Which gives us -2.4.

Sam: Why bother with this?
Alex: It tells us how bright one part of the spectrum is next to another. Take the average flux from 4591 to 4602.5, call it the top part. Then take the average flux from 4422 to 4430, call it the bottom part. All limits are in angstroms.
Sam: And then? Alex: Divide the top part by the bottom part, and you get 1.03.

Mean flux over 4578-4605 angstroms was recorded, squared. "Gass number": 4939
